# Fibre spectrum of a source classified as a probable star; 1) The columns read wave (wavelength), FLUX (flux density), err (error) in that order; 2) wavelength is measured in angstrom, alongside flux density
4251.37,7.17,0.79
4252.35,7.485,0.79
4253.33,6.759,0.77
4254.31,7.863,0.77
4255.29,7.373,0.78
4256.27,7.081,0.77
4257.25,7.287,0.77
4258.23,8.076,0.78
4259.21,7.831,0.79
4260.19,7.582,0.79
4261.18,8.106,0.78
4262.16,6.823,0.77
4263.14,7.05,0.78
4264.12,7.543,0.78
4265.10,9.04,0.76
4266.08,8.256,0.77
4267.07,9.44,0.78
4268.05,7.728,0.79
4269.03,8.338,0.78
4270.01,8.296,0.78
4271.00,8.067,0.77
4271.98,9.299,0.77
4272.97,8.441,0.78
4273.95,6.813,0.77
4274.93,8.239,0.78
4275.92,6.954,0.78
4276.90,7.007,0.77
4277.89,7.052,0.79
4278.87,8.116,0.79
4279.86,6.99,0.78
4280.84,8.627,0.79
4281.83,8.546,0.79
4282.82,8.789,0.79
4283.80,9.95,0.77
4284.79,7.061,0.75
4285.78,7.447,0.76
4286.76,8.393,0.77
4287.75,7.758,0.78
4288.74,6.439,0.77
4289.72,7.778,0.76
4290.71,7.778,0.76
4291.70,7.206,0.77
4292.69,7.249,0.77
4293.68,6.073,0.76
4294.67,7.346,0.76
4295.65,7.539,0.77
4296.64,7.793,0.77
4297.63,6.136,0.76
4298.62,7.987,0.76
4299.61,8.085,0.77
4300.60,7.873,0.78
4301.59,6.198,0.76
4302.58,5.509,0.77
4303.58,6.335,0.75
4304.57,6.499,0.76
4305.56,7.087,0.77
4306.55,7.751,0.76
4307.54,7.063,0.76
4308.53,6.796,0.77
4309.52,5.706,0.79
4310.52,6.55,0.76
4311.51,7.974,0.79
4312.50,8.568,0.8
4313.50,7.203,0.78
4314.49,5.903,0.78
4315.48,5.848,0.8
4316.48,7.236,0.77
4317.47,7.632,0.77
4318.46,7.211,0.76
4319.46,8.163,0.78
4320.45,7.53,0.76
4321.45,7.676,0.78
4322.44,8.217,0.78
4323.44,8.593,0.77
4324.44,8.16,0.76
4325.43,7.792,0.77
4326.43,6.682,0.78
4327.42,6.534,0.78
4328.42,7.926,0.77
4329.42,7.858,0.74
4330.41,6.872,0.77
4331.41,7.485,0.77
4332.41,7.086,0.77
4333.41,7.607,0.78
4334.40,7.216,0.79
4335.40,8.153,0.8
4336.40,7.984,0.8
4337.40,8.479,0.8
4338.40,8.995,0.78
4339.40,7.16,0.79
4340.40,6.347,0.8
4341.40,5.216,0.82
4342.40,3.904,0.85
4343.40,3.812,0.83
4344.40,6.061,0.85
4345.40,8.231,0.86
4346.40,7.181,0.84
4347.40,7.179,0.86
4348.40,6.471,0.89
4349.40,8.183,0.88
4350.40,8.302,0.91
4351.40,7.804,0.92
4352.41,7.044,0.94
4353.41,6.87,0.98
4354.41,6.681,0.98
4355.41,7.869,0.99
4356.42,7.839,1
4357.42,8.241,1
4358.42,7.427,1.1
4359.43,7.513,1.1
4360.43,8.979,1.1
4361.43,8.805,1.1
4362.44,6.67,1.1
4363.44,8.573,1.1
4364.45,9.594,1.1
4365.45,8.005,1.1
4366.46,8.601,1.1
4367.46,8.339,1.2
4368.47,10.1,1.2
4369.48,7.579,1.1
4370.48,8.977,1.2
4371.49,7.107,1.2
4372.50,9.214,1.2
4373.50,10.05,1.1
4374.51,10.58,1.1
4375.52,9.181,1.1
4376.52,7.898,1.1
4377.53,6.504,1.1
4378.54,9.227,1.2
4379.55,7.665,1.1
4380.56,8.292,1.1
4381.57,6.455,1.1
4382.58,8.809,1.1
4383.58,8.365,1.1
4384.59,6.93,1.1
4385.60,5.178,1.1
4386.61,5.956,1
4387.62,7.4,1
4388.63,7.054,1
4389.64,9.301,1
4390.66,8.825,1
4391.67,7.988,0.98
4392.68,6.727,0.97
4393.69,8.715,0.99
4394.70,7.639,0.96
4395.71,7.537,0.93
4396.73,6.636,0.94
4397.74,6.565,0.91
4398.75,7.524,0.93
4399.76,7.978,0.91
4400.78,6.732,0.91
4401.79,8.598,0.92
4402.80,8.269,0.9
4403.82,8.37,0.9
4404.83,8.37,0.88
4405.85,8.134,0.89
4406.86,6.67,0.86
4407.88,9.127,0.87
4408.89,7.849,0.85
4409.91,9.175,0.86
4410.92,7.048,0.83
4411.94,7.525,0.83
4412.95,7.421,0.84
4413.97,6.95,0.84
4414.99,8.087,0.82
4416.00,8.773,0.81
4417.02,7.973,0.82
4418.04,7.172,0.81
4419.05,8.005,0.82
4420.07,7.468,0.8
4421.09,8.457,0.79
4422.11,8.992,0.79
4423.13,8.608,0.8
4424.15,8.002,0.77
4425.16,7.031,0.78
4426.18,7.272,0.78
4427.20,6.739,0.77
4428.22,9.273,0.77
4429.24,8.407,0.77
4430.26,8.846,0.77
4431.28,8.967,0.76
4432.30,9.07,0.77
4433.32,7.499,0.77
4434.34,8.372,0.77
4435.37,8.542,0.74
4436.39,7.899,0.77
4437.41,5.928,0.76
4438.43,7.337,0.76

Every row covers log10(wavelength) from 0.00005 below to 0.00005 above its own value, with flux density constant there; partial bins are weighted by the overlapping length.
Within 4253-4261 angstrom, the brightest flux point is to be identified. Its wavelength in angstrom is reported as 4258.23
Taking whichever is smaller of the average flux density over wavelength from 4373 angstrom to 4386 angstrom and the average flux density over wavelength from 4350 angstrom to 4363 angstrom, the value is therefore 7.70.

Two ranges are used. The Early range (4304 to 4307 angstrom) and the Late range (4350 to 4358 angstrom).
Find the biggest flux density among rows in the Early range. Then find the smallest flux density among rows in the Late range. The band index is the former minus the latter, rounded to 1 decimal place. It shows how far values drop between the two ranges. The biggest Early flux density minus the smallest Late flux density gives 1.1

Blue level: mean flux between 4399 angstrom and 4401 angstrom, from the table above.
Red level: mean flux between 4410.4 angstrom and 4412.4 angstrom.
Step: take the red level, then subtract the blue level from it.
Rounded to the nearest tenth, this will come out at -0.1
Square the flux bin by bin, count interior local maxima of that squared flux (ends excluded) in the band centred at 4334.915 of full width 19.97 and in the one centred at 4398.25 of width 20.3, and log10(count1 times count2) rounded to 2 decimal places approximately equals 1.30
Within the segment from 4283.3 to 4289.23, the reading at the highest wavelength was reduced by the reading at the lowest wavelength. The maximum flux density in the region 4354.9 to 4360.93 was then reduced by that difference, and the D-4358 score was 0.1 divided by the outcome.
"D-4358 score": 0.0080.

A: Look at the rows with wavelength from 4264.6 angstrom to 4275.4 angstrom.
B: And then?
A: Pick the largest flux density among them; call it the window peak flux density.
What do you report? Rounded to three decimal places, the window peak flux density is 9.440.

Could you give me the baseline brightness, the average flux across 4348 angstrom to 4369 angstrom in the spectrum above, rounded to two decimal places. 8.00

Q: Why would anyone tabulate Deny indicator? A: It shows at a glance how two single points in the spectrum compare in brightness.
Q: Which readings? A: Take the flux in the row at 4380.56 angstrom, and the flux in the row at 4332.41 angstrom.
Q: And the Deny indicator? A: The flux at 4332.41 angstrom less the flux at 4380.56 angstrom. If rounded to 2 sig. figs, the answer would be -1.2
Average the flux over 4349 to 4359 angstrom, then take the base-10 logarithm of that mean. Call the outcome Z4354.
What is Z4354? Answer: 0.882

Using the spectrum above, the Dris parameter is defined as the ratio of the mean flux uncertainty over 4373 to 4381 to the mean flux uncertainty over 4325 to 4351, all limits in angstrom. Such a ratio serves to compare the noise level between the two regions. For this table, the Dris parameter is 1.37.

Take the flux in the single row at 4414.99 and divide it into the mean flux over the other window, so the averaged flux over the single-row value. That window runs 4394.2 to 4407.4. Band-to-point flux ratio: 0.94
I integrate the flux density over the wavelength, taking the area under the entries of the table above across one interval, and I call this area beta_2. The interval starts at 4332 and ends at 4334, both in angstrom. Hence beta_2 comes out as 14.7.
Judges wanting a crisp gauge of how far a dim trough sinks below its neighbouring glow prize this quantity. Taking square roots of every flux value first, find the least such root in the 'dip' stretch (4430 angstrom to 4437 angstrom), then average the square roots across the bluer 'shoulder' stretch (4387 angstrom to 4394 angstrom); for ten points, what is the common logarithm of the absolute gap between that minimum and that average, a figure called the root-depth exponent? -1.1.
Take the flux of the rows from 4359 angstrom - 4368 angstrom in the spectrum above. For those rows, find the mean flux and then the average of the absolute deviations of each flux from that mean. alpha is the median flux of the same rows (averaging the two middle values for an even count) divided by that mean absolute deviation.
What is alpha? 13.6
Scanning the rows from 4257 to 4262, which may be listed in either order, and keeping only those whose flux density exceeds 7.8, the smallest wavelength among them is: 4258.23 angstrom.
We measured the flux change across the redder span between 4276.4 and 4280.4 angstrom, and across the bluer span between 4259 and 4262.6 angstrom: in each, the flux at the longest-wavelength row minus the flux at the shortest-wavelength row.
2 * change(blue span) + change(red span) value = -2.0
